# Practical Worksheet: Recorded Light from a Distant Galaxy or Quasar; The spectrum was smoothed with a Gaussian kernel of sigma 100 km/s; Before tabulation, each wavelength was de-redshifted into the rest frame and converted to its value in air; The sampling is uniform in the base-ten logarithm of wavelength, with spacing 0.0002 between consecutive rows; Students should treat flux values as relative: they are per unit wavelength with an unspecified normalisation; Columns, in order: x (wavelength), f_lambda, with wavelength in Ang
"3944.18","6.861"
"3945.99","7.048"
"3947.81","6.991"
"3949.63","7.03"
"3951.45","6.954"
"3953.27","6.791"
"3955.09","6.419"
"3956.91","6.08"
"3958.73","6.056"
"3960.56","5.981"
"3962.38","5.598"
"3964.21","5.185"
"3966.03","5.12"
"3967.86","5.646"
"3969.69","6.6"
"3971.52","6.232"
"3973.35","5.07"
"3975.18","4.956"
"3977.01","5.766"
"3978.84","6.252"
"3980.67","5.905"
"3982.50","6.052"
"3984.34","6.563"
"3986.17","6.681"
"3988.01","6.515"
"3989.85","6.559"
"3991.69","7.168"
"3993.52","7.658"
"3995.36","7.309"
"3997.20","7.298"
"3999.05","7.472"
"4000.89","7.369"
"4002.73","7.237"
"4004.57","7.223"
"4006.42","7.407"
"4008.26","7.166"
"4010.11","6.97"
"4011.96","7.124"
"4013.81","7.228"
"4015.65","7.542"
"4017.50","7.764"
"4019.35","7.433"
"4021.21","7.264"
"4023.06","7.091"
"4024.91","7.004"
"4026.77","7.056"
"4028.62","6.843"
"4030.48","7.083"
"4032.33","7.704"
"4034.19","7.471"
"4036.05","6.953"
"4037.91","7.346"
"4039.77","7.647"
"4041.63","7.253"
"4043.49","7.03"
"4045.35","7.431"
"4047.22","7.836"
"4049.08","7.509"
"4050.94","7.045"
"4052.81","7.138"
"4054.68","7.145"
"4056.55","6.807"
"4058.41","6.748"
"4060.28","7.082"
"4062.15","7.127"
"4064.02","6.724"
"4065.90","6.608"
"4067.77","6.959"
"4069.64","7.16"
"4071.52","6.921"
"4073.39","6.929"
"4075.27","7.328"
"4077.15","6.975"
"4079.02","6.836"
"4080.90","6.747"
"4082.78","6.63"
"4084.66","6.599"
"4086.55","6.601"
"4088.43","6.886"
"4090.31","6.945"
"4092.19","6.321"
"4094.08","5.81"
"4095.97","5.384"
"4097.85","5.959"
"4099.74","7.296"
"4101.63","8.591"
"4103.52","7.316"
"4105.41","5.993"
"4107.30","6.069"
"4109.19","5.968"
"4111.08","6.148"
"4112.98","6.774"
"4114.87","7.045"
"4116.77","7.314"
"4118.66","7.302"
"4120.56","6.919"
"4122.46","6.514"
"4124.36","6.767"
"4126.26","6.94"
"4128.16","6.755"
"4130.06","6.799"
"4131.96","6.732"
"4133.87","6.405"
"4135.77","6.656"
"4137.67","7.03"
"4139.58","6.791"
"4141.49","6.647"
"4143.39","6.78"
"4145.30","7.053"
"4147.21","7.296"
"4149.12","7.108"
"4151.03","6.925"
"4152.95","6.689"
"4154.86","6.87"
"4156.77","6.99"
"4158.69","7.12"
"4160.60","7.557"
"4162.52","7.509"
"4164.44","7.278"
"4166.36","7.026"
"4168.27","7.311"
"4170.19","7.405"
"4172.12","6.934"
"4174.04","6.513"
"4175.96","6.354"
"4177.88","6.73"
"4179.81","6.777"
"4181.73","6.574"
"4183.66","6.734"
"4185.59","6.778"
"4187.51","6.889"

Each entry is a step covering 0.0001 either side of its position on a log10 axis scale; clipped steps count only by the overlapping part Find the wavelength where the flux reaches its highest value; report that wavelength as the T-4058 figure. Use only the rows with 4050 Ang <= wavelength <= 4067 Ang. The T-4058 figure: 4054.68 Ang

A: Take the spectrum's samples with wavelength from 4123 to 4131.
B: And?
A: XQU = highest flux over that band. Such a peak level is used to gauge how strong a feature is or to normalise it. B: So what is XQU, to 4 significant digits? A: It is 6.940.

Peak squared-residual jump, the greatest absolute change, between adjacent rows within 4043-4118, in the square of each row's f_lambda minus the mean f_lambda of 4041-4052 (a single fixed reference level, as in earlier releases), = 1.9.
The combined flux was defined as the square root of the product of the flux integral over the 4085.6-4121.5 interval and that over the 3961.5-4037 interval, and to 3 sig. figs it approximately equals 349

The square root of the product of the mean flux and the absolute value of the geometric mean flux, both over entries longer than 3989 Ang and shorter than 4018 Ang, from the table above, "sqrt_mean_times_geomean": 7.3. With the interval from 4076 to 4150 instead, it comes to 6.7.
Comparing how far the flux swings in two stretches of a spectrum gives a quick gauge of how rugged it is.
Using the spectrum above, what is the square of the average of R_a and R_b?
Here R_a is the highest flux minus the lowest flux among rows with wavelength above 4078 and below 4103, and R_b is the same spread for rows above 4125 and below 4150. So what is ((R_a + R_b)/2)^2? 4.2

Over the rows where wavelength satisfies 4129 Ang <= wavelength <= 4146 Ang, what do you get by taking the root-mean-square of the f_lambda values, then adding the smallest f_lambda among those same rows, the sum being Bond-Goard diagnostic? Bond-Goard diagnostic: 13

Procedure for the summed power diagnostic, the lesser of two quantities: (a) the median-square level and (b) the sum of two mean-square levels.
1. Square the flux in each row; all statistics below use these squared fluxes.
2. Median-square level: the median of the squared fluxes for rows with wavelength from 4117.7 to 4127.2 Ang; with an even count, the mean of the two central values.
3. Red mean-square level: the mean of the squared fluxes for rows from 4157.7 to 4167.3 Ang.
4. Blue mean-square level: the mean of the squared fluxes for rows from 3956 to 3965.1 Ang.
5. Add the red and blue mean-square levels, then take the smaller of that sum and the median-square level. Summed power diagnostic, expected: 48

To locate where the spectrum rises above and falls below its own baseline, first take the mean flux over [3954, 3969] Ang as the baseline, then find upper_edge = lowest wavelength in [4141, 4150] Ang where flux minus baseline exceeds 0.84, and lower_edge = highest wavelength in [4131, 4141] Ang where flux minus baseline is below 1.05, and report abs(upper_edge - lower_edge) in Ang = 1.9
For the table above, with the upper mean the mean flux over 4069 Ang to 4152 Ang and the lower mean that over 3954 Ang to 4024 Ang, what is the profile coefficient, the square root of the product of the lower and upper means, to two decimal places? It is 6.69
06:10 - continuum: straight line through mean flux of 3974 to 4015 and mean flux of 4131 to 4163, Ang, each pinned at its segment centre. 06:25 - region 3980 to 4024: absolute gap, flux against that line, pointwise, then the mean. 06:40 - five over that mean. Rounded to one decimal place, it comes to 10.5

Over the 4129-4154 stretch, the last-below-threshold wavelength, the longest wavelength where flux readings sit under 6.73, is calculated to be 4152.95 Ang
